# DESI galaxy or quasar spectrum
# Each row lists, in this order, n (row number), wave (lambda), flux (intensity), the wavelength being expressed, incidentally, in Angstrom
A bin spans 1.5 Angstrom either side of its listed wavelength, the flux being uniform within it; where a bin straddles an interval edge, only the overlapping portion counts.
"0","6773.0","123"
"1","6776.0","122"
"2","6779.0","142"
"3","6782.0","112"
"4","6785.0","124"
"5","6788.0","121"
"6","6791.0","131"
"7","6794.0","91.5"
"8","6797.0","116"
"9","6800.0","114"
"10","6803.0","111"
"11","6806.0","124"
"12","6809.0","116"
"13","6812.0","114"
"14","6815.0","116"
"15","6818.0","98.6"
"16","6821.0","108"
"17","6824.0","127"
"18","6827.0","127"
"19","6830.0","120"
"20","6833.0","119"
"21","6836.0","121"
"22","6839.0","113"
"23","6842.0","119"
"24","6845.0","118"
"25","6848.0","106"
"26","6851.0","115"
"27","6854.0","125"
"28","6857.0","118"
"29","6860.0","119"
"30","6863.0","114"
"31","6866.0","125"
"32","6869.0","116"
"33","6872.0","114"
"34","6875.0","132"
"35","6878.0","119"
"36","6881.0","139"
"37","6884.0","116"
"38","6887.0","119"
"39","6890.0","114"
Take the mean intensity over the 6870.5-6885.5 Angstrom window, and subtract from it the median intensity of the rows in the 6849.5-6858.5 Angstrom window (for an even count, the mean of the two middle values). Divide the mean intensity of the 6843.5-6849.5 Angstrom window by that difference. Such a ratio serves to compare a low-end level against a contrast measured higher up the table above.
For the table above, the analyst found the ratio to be 19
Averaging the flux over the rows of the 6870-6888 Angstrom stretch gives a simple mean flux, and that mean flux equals 123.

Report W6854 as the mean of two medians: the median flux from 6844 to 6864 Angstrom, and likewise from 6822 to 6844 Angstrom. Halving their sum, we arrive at 119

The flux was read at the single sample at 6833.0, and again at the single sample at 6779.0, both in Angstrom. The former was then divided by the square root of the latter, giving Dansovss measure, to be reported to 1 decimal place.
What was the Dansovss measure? 10.0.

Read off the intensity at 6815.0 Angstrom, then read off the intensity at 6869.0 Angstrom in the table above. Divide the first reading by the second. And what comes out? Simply 1.00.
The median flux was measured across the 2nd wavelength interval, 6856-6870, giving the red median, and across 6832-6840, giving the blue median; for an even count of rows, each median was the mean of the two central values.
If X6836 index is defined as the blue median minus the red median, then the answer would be 1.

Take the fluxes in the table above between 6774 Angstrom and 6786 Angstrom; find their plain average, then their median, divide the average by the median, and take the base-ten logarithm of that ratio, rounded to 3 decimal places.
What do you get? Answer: 0.007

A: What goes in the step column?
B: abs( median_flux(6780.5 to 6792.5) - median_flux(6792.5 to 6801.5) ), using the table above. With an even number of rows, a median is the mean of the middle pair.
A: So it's 8.5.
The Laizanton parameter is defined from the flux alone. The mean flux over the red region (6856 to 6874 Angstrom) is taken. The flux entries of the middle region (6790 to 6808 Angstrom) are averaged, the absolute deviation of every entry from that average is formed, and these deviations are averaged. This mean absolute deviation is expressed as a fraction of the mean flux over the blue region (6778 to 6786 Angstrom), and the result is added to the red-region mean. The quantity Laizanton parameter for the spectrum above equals 118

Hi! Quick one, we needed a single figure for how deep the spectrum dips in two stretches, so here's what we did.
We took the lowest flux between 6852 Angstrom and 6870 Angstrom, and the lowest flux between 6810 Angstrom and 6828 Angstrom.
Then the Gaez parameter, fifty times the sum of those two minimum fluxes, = 10630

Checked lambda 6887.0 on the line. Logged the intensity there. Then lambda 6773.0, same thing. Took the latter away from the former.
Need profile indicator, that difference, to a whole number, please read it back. -4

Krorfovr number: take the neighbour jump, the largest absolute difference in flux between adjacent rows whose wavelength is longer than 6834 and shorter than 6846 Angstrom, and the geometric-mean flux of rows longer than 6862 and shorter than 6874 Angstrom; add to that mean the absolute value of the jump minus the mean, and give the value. 226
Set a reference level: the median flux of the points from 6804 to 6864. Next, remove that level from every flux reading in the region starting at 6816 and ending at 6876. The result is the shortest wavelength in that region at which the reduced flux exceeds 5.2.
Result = 6824.0 Angstrom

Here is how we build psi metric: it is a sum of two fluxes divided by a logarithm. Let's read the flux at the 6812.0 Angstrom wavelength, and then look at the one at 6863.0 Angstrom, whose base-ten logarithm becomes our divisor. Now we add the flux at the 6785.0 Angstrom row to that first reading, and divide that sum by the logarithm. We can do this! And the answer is 116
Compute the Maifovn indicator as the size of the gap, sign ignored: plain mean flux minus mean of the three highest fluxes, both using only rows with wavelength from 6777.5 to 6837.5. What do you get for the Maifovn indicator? 16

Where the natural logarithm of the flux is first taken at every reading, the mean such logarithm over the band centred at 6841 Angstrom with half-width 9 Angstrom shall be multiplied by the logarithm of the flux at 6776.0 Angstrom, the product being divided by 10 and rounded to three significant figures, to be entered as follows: 2.28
